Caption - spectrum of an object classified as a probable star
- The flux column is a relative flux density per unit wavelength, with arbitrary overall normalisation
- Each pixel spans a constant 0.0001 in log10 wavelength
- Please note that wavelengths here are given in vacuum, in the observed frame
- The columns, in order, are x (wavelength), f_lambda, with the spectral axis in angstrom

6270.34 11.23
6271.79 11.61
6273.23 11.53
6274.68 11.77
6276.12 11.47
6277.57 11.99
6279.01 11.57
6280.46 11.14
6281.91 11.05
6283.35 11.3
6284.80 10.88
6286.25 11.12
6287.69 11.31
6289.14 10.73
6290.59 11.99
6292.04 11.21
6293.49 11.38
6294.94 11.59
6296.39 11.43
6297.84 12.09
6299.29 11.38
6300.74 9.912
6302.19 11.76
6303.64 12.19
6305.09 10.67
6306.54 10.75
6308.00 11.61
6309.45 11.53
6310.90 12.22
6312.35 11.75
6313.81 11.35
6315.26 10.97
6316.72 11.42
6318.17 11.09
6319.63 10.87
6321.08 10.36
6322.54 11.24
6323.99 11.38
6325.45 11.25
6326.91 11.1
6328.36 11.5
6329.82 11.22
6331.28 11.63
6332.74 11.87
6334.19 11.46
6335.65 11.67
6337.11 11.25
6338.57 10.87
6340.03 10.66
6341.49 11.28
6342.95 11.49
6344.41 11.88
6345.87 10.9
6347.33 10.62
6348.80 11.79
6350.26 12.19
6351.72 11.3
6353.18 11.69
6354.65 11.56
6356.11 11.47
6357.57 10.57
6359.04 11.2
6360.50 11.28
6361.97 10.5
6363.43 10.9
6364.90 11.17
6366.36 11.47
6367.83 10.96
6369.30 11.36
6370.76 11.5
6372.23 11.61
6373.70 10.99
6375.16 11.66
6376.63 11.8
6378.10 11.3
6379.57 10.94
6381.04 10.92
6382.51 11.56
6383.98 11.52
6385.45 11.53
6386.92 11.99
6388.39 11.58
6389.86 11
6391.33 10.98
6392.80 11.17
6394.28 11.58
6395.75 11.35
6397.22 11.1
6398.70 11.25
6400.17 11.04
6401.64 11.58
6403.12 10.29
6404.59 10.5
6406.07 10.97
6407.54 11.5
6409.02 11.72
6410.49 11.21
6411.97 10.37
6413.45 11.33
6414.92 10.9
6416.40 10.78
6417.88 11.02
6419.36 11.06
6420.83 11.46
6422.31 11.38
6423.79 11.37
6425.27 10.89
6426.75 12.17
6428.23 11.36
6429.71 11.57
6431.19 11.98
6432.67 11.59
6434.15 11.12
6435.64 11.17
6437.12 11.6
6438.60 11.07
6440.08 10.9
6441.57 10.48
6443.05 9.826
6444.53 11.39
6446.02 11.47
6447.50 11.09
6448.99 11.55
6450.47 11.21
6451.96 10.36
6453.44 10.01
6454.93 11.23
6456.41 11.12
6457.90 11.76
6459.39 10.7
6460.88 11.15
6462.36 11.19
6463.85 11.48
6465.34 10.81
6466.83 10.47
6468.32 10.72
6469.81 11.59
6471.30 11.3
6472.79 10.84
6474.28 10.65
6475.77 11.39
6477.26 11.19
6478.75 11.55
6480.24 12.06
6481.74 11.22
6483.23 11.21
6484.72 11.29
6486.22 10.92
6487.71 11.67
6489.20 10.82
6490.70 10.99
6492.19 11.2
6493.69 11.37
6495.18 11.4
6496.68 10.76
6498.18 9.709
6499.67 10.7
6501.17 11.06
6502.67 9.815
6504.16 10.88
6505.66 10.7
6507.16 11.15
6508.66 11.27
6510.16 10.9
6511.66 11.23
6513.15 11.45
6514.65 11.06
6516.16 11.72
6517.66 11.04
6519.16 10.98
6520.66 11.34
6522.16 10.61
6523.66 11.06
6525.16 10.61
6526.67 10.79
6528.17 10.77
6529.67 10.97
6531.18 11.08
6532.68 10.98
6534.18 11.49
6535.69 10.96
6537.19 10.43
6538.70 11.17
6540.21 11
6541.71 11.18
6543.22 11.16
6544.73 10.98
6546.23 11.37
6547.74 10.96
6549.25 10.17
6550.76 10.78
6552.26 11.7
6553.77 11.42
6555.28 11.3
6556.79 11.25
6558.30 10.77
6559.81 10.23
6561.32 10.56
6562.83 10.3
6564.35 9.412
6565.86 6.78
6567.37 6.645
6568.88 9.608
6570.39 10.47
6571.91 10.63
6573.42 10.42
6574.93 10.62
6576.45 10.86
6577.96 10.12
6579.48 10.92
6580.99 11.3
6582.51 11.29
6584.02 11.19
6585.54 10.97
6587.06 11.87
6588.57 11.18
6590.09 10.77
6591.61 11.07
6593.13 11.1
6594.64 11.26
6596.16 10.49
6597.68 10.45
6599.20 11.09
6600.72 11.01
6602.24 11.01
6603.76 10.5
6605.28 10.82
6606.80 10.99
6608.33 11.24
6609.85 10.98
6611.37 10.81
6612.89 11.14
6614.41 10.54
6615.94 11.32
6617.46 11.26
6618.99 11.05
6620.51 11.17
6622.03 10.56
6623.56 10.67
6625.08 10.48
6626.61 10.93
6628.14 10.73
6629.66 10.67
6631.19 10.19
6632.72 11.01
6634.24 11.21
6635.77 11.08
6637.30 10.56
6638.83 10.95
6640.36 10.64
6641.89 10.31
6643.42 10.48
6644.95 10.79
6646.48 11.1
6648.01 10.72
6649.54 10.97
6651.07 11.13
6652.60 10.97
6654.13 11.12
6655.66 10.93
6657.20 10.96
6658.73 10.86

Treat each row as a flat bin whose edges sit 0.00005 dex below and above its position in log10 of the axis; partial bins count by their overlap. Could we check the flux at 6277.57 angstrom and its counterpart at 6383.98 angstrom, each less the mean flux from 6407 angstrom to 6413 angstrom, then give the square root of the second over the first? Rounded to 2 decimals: 0.64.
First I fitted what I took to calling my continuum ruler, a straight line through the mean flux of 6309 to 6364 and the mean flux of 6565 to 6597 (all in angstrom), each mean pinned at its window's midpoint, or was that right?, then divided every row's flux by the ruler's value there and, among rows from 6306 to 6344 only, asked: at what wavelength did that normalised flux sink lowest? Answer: 6321.08 angstrom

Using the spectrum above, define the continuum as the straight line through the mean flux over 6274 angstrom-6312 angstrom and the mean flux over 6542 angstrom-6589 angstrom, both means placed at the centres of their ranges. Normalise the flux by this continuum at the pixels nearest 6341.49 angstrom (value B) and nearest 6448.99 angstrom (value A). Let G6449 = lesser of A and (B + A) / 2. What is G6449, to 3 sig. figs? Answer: 1.03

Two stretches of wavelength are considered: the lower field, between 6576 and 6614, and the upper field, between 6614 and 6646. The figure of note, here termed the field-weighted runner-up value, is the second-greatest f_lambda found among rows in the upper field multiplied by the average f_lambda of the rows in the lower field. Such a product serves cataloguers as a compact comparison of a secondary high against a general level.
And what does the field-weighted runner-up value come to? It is 124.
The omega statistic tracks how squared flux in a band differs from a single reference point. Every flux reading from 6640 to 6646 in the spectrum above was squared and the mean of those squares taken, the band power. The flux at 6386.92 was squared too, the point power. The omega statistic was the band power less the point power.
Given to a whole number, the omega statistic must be -32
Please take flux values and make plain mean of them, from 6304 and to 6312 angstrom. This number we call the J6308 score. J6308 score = 11.4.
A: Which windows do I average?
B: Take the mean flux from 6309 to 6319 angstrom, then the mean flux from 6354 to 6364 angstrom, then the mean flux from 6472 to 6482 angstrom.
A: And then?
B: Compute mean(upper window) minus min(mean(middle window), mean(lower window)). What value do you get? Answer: 0.2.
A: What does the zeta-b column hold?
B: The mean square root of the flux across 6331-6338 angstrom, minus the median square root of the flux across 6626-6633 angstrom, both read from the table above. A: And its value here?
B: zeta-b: 0.13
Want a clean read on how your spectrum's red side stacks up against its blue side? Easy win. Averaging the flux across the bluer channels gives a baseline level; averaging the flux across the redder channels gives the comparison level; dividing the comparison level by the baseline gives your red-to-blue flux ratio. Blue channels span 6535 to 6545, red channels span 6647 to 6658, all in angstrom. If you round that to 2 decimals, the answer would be 1.00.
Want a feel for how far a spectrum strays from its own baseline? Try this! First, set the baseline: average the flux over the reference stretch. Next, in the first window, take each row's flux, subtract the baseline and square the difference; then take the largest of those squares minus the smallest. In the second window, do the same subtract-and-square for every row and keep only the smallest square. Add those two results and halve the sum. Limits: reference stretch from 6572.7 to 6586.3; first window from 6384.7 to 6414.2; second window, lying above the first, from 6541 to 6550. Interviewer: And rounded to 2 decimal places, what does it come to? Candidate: 0.64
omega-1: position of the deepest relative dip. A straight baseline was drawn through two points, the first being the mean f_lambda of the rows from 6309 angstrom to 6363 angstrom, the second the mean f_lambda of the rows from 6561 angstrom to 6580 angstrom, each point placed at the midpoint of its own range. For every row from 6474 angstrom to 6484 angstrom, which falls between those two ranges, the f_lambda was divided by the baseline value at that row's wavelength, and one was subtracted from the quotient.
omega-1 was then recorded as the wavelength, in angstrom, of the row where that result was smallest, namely 6474.28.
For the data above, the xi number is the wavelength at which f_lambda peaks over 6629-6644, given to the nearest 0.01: 6634.24 angstrom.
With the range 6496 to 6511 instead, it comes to 6508.66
